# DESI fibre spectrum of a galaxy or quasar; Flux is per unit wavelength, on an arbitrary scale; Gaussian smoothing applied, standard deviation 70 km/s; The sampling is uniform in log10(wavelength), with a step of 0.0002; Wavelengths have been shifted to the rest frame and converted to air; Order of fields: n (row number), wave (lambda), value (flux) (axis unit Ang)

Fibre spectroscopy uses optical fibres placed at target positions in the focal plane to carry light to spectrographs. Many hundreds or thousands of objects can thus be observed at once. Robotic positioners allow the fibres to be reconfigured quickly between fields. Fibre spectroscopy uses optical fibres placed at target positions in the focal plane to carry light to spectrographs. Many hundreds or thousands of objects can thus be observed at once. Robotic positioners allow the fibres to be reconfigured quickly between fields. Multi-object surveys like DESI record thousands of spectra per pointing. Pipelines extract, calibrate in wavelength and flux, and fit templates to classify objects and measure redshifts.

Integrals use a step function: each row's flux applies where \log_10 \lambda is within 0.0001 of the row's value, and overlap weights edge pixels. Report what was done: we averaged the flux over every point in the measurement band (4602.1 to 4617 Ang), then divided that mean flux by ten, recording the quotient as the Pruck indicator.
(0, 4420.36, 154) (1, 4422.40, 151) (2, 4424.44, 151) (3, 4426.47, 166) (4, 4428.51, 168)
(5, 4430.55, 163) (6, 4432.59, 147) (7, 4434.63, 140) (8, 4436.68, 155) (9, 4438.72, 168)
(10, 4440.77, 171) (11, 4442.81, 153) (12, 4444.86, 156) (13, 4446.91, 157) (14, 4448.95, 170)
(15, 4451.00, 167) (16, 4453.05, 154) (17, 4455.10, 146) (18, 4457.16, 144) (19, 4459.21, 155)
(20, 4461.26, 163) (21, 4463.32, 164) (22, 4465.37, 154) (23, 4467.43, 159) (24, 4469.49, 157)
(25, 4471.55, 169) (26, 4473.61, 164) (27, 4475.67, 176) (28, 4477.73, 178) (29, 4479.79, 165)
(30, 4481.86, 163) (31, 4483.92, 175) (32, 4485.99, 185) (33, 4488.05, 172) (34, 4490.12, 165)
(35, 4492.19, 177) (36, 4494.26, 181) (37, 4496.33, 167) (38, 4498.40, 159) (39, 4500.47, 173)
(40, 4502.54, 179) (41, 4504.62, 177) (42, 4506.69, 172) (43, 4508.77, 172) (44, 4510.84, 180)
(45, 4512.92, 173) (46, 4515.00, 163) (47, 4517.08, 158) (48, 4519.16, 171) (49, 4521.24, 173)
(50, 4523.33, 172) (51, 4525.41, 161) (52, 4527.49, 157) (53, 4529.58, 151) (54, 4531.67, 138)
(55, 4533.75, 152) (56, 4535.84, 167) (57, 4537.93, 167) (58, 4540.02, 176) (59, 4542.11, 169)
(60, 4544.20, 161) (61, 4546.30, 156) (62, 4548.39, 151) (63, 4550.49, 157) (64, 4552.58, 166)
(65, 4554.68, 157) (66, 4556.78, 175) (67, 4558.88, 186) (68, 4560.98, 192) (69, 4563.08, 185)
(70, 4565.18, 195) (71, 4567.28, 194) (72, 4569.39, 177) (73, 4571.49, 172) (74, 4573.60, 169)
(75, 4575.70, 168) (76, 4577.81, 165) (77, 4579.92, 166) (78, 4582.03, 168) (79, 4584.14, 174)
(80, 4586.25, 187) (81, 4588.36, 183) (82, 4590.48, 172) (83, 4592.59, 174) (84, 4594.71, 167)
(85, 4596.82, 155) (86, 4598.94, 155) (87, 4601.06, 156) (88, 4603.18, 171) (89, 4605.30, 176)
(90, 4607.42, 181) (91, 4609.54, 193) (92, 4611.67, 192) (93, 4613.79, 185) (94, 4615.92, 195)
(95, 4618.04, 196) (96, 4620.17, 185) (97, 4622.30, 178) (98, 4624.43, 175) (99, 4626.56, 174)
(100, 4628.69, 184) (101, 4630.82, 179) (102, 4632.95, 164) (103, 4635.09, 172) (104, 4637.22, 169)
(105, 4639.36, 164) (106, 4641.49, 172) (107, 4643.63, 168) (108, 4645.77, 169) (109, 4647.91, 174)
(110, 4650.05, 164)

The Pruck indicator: 18.5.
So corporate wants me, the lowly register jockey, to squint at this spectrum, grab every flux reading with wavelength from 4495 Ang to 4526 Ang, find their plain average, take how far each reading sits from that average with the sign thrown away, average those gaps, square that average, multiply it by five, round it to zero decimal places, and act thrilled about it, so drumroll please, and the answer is 157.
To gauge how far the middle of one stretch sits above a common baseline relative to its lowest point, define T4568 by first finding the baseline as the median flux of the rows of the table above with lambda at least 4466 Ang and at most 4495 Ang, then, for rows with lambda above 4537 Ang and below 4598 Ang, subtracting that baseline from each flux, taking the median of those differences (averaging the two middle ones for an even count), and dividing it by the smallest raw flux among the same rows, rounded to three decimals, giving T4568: -0.010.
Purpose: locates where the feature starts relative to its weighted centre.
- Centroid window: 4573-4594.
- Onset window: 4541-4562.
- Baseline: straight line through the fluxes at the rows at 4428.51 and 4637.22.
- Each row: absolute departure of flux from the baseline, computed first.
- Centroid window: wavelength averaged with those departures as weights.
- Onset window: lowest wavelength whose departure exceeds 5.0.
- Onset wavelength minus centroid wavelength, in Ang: -42.1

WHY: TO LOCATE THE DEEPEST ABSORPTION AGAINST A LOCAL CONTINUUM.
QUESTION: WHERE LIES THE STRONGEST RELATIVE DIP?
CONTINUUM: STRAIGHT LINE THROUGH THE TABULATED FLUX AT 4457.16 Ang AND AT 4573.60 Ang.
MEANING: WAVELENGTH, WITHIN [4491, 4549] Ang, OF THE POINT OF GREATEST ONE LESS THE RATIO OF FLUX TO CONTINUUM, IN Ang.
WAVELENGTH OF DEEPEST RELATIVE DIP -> 4531.67 Ang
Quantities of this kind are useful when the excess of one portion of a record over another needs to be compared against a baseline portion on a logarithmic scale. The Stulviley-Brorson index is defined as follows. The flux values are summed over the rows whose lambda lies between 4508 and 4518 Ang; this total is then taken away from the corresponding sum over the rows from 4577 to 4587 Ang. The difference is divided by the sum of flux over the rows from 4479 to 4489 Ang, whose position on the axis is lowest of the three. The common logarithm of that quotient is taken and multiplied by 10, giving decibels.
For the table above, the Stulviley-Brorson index -18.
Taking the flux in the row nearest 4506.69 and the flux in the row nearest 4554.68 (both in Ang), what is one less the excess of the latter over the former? 16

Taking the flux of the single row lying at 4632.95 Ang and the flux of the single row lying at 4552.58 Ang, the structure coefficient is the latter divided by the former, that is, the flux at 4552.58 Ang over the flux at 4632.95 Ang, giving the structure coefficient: 1.01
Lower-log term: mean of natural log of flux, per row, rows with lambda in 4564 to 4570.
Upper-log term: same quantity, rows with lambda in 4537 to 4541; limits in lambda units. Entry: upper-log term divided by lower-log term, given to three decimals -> 0.982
